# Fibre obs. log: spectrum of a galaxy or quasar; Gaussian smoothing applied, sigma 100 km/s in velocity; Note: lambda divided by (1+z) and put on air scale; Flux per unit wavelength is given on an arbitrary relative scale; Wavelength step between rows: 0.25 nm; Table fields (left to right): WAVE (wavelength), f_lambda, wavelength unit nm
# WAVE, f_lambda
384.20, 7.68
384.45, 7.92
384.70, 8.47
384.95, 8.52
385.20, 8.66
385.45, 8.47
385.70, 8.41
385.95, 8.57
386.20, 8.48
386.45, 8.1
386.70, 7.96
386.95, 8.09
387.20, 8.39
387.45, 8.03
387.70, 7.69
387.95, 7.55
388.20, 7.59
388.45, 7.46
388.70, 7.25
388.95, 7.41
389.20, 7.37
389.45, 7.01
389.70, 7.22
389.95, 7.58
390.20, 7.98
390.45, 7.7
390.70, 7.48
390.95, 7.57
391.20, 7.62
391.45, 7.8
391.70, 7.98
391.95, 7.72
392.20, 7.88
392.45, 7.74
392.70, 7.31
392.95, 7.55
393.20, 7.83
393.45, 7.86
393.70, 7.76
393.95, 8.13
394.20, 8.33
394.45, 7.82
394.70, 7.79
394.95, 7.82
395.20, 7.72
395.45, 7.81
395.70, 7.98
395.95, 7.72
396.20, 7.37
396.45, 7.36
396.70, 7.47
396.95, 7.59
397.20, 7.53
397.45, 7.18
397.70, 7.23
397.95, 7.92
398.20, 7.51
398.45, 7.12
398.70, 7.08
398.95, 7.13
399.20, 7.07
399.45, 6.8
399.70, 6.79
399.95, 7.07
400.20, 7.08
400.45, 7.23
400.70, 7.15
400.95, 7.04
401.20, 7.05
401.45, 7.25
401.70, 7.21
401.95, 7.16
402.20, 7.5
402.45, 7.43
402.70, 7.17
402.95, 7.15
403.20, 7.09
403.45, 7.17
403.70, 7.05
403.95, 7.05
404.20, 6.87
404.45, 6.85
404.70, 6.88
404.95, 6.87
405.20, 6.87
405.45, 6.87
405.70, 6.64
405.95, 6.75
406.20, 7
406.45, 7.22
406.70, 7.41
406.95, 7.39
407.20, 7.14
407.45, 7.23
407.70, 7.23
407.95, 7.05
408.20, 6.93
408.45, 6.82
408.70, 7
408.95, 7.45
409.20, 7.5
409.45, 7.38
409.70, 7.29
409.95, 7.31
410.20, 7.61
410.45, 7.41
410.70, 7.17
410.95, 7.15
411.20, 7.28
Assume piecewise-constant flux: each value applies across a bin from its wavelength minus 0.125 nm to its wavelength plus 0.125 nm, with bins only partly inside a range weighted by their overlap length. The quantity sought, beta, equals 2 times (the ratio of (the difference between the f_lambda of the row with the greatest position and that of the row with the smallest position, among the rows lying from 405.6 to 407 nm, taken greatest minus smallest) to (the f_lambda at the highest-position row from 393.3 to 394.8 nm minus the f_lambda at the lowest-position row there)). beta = -21.4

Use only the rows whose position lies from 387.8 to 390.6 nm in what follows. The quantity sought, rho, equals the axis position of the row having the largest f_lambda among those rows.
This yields 390.20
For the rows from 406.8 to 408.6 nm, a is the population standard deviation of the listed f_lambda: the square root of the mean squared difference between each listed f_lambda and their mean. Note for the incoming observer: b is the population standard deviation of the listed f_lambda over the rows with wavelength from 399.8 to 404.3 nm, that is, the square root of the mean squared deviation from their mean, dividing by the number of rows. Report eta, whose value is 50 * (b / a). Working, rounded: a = 0.18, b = 0.14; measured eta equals 39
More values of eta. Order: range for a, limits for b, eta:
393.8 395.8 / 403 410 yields 58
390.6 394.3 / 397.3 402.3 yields 48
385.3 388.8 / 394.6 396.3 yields 21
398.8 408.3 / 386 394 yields 84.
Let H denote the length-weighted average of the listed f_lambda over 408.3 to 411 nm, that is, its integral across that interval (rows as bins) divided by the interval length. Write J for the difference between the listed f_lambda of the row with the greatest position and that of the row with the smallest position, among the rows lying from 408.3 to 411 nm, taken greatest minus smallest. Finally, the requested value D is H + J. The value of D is 7.6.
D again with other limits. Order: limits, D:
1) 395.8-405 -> 6.3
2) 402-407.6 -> 6.8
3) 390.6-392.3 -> 8.1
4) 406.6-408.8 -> 6.7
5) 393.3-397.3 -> 7.4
